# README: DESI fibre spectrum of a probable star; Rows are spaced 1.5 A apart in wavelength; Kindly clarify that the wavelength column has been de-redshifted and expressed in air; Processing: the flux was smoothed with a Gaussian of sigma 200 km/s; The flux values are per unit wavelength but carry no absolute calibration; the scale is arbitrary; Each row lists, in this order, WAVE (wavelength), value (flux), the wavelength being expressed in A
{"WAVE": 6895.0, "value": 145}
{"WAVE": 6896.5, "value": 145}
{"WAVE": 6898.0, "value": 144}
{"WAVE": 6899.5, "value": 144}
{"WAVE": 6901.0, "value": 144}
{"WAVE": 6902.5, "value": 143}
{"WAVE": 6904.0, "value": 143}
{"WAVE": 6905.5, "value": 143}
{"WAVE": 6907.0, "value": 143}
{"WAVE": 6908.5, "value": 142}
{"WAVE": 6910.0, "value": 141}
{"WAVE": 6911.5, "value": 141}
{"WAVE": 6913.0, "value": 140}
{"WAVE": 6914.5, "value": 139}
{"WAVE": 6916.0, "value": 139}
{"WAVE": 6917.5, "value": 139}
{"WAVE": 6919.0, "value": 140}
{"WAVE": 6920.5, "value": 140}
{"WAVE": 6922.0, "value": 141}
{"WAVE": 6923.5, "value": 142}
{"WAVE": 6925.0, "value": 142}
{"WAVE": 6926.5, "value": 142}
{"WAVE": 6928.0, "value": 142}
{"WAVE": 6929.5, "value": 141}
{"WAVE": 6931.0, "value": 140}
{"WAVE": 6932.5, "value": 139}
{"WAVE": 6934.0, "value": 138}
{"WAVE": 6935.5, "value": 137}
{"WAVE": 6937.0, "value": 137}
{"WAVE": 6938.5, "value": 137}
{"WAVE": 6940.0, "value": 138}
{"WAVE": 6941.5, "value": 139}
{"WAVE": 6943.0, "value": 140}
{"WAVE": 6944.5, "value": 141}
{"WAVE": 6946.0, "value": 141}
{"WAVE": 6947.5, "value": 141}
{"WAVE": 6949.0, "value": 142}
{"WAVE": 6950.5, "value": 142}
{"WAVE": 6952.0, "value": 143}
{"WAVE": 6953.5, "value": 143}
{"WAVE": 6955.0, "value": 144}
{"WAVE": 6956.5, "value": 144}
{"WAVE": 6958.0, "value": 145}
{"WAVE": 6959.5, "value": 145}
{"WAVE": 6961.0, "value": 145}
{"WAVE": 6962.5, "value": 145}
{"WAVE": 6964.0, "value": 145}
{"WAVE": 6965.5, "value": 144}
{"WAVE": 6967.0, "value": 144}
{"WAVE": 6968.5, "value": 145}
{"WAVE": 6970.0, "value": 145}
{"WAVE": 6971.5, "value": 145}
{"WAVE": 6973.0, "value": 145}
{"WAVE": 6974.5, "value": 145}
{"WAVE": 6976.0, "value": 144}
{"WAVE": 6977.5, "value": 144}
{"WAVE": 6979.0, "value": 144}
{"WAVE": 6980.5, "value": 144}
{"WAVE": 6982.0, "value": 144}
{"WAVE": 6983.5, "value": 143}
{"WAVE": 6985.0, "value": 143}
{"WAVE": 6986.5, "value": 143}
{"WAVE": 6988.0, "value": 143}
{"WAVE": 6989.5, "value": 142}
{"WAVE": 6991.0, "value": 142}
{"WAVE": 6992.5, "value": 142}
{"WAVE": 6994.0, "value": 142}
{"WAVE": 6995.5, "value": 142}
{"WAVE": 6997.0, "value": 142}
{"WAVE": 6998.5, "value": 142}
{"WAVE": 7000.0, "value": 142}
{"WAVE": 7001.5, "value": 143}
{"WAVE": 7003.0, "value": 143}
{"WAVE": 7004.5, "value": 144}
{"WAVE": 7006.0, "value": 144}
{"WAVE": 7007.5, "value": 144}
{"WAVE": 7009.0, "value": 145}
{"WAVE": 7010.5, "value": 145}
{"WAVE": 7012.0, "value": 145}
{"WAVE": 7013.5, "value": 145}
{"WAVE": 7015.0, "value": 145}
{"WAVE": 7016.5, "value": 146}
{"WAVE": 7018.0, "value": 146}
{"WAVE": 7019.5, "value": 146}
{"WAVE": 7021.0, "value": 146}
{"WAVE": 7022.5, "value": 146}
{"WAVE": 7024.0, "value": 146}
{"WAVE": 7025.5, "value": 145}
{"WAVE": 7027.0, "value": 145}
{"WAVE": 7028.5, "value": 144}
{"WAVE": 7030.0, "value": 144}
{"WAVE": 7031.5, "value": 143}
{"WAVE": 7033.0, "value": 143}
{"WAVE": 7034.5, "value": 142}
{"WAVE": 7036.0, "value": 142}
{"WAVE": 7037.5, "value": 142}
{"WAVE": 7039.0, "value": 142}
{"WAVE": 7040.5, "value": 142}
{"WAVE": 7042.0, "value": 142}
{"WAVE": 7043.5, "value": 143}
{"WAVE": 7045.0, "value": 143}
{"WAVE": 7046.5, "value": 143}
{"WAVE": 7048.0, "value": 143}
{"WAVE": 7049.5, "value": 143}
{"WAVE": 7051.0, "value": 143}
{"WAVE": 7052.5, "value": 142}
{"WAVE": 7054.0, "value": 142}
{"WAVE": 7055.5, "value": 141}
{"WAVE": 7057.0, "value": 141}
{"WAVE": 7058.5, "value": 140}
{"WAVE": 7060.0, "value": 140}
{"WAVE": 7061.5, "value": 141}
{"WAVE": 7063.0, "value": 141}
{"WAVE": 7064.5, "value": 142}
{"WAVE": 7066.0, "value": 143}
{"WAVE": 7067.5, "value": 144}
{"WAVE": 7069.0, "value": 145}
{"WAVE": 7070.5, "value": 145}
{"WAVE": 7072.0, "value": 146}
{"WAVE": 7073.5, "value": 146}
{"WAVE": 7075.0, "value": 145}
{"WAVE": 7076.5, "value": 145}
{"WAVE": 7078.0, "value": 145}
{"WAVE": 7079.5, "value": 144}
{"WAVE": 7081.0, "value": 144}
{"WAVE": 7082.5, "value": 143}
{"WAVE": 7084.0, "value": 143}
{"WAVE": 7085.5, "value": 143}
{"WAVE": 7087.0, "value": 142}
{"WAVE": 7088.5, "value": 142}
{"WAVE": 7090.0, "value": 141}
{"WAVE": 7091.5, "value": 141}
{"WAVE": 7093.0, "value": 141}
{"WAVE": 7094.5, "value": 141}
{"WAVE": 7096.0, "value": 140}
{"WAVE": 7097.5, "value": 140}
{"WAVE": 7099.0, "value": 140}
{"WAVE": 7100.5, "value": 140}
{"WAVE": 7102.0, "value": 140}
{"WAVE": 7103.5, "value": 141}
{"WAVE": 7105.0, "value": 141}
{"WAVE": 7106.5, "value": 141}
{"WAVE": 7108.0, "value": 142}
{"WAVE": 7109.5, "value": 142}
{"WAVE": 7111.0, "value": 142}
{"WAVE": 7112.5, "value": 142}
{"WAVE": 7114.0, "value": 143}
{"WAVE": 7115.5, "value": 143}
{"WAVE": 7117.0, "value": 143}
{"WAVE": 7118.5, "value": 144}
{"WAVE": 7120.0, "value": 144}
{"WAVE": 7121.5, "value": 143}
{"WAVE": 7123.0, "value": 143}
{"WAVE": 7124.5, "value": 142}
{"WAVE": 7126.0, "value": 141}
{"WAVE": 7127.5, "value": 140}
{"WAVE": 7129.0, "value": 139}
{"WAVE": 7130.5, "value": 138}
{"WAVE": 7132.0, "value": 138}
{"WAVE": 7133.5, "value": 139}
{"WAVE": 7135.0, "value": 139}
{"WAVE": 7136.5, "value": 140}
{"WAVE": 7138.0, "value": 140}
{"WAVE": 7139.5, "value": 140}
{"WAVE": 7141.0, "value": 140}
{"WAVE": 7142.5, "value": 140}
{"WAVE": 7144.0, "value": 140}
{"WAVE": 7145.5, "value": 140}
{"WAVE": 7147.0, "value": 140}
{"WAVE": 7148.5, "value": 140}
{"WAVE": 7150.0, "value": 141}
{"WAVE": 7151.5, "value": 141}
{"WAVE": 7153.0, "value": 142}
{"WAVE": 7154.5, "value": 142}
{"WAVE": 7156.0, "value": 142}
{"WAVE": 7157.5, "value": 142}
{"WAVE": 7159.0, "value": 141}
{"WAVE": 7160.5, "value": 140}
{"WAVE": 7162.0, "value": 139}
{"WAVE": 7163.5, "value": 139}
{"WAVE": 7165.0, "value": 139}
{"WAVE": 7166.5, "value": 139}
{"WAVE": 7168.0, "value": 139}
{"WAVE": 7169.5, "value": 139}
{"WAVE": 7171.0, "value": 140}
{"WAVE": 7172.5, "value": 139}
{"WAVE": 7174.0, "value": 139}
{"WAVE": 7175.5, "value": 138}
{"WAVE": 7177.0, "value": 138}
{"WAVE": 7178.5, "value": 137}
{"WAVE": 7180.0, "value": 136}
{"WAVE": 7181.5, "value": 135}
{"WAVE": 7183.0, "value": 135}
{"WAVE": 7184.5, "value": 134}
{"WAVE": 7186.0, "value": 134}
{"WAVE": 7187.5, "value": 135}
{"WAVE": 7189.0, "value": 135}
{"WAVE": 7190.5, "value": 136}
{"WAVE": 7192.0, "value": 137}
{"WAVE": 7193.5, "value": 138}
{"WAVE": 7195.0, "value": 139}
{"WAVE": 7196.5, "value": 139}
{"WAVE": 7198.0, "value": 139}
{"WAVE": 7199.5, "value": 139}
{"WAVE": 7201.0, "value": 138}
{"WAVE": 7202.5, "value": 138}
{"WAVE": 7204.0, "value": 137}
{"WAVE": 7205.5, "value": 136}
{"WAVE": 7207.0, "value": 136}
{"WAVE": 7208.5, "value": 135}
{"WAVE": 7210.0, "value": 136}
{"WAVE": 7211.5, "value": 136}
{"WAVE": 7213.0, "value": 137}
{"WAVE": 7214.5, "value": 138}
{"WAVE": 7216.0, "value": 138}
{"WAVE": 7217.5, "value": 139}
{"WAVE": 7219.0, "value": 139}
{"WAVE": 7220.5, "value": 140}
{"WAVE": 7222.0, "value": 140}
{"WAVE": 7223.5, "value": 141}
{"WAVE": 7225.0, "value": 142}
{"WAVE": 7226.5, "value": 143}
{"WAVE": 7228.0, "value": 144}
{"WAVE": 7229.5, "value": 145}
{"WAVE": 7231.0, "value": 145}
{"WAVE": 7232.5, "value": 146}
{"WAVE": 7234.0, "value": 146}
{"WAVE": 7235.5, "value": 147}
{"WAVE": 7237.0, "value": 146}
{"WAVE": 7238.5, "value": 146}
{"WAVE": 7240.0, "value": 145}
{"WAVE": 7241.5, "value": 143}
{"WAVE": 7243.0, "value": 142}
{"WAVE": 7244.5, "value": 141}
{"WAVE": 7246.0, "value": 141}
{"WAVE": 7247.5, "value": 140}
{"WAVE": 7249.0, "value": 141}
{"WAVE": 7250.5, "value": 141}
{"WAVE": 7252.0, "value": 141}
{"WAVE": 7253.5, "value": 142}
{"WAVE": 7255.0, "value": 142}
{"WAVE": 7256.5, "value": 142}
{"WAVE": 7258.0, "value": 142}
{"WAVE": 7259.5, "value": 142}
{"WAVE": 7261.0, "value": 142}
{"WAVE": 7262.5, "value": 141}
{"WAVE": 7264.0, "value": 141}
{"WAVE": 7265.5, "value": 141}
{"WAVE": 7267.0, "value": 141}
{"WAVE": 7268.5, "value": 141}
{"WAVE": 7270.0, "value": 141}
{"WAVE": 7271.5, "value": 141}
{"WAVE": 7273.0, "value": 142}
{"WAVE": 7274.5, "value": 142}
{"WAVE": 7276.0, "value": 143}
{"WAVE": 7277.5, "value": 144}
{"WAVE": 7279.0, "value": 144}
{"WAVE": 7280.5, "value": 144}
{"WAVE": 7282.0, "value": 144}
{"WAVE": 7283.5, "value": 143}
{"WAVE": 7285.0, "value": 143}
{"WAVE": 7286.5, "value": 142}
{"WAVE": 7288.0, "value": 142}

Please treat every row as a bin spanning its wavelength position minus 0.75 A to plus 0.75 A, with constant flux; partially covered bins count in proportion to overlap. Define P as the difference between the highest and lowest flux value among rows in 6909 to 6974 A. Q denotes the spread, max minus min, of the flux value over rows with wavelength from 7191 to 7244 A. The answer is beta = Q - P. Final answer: 4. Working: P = 8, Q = 12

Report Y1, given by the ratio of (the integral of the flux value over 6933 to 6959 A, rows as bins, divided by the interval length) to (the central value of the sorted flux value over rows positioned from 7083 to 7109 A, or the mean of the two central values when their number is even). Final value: 1.00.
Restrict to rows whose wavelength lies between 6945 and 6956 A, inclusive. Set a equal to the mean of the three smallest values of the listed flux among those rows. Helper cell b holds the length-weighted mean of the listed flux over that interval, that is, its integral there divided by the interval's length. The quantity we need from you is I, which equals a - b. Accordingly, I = -1.0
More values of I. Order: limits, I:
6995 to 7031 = -2.4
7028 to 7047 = -0.7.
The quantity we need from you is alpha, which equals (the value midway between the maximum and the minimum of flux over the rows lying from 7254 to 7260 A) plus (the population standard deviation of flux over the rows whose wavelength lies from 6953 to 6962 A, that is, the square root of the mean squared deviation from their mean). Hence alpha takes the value 143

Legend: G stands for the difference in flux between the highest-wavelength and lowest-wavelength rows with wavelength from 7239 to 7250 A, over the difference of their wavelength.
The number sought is -0.4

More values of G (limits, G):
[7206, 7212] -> 0.0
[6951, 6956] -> 0.3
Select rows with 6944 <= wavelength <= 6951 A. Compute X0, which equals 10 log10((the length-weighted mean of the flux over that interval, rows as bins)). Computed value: 21.5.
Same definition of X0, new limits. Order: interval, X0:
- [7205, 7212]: 21.3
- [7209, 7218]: 21.4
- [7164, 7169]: 21.4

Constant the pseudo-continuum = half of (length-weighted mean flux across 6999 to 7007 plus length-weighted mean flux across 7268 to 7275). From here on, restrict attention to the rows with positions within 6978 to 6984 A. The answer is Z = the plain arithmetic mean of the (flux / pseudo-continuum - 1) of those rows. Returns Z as 0.010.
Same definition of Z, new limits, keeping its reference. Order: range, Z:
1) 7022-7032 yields 0.017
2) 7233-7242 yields 0.023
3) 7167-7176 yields -0.023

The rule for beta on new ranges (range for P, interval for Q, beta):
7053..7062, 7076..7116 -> 3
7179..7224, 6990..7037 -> -3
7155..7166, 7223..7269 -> 4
